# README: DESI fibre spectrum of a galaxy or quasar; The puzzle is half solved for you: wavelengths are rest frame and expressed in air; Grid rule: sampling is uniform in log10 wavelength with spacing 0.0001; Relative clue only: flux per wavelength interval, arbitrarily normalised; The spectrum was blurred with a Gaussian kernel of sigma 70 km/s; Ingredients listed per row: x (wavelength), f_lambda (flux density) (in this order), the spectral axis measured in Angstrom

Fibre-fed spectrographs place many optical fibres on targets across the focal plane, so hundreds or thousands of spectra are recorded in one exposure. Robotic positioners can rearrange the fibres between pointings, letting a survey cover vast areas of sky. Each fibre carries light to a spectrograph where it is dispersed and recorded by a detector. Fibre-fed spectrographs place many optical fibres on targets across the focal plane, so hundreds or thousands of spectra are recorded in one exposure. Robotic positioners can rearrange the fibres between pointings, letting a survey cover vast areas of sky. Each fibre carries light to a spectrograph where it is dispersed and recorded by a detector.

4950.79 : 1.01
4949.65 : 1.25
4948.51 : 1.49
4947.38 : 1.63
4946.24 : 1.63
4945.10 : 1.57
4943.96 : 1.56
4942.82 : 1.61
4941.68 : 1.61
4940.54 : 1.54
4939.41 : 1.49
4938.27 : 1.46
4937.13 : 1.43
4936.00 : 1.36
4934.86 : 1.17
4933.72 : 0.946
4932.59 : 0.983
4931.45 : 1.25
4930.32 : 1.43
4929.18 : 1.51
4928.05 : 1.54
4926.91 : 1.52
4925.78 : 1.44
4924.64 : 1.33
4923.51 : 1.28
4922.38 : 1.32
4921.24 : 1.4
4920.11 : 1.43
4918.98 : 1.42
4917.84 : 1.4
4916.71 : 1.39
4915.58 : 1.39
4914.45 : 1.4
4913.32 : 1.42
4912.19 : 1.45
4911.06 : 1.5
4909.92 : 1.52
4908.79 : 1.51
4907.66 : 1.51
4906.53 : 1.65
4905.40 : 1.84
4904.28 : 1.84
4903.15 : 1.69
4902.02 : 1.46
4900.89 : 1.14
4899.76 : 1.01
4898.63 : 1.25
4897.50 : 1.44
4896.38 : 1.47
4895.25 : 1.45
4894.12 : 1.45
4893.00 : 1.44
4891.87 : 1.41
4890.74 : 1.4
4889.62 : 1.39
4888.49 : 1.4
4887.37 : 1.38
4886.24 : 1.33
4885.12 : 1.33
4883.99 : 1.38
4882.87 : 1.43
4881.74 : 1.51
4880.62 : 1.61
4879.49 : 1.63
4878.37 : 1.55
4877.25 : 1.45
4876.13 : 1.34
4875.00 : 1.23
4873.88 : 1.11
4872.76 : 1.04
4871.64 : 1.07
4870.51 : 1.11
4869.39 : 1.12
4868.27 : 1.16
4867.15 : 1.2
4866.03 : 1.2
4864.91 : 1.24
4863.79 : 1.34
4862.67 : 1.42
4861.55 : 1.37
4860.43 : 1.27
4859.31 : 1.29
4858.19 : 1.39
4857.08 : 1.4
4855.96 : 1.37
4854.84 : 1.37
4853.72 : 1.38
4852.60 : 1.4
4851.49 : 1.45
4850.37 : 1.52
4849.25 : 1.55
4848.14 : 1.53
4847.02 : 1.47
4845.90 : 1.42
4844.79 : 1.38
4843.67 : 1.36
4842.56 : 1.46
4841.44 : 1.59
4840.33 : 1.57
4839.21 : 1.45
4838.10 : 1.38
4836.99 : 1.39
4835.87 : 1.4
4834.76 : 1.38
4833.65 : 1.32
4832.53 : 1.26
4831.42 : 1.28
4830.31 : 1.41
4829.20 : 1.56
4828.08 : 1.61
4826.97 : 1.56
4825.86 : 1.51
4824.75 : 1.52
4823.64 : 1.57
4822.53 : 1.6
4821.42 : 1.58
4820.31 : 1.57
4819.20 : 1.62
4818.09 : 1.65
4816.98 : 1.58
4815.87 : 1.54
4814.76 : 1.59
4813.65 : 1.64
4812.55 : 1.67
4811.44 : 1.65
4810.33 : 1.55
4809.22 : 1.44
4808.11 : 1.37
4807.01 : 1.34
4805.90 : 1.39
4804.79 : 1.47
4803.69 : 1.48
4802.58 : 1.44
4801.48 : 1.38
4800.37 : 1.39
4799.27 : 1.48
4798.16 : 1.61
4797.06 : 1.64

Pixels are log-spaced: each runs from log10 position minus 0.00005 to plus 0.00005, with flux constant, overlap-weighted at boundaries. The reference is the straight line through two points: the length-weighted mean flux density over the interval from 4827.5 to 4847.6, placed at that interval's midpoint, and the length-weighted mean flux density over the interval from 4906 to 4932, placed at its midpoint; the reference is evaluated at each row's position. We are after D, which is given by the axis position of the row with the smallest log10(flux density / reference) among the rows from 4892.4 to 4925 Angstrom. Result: 4899.76 Angstrom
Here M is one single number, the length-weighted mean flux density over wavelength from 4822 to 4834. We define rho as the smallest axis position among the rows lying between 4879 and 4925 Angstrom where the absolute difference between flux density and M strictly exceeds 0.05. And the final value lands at 4879.49 Angstrom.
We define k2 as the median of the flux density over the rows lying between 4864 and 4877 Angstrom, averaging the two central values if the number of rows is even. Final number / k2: 1.16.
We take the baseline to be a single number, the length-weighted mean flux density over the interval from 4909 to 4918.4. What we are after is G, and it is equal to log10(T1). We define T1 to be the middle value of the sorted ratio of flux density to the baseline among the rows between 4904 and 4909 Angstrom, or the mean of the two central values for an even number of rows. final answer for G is 0.06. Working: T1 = 1.15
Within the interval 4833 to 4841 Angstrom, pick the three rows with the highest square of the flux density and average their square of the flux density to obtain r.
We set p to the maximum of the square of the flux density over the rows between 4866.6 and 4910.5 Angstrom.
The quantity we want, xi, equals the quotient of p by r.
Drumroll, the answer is 1.56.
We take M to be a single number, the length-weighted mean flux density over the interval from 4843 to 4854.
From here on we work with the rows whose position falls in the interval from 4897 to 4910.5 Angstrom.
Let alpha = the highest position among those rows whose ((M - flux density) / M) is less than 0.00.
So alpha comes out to 4909.92 Angstrom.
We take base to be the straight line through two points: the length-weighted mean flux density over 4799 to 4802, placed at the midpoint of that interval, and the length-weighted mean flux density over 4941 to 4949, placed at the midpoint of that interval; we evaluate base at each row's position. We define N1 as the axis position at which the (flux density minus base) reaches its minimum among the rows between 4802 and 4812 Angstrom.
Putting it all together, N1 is 4807.01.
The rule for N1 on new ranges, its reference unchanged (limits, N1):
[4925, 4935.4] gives 4933.72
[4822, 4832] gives 4831.42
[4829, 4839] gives 4832.53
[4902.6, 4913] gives 4912.19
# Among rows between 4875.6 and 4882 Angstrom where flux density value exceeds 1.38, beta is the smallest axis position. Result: 4877.25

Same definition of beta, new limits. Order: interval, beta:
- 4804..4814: 4804.79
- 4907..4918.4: 4907.66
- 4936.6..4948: 4937.13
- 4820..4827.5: 4820.31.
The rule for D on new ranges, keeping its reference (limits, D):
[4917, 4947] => 4933.72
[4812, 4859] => 4832.53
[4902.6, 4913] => 4912.19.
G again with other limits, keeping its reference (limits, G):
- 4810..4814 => 0.06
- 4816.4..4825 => 0.04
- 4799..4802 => -0.01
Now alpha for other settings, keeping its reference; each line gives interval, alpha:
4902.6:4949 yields 4948.51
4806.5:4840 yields 4839.21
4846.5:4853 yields 4851.49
